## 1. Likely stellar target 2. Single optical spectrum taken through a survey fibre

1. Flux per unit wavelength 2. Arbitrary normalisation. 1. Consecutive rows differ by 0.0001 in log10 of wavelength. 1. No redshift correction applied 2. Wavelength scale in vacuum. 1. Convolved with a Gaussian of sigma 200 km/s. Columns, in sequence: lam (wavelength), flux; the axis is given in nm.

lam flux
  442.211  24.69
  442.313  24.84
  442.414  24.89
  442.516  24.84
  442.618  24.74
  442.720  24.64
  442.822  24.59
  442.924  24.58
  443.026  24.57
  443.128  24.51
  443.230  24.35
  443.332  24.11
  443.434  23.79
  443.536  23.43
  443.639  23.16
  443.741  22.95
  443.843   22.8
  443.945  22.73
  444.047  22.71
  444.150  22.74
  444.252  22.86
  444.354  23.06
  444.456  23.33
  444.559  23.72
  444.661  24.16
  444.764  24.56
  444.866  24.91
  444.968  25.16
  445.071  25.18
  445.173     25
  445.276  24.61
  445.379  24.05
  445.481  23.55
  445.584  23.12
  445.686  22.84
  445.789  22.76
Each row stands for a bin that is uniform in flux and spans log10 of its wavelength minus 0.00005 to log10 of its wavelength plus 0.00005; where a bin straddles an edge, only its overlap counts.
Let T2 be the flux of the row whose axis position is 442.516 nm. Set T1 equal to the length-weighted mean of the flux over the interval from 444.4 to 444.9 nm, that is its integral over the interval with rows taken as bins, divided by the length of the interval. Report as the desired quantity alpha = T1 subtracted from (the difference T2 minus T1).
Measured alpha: -23.3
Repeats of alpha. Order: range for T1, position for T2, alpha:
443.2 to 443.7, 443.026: -22.8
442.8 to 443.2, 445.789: -26.3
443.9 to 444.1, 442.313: -20.5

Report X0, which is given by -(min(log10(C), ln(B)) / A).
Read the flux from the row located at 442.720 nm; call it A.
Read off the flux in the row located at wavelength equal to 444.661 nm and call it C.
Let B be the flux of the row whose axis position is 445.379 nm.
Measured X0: -0.0561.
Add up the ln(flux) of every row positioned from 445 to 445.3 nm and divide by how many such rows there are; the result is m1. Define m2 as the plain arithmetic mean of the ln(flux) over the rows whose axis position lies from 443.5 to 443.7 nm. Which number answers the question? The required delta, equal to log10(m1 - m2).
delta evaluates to -1.17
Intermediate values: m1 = 3.22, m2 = 3.15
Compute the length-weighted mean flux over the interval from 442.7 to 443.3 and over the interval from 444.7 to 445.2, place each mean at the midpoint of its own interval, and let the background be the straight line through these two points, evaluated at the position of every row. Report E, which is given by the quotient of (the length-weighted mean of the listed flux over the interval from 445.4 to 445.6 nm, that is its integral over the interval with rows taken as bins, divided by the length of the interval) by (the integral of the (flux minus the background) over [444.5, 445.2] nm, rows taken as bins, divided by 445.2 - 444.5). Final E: -82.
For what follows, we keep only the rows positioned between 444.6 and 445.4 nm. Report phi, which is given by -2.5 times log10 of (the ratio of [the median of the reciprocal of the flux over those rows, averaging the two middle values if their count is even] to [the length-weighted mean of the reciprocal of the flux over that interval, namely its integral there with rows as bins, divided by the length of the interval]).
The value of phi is 0.002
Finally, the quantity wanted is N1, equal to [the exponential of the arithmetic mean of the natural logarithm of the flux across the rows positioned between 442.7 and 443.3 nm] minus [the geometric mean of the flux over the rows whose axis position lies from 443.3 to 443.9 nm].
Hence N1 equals 1.2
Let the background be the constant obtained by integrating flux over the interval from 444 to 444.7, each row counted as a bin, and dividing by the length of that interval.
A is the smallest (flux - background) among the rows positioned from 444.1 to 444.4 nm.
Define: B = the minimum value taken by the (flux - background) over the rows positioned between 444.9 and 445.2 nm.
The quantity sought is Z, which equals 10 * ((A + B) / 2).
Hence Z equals 7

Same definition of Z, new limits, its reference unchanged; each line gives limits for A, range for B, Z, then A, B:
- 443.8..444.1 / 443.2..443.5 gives 0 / -0.50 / 0.6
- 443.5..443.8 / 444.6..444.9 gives 3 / -0.26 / 1.0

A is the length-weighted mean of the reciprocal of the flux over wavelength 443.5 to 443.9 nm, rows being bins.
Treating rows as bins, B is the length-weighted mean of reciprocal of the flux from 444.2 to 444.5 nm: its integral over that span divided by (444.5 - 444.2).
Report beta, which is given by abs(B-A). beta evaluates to 0.0001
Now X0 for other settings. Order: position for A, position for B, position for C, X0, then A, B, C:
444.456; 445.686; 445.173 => -0.0599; 23.33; 22.84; 25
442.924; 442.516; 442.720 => -0.0566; 24.58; 24.84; 24.64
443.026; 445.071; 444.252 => -0.0553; 24.57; 25.18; 22.86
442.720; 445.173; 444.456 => -0.0555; 24.64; 25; 23.33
